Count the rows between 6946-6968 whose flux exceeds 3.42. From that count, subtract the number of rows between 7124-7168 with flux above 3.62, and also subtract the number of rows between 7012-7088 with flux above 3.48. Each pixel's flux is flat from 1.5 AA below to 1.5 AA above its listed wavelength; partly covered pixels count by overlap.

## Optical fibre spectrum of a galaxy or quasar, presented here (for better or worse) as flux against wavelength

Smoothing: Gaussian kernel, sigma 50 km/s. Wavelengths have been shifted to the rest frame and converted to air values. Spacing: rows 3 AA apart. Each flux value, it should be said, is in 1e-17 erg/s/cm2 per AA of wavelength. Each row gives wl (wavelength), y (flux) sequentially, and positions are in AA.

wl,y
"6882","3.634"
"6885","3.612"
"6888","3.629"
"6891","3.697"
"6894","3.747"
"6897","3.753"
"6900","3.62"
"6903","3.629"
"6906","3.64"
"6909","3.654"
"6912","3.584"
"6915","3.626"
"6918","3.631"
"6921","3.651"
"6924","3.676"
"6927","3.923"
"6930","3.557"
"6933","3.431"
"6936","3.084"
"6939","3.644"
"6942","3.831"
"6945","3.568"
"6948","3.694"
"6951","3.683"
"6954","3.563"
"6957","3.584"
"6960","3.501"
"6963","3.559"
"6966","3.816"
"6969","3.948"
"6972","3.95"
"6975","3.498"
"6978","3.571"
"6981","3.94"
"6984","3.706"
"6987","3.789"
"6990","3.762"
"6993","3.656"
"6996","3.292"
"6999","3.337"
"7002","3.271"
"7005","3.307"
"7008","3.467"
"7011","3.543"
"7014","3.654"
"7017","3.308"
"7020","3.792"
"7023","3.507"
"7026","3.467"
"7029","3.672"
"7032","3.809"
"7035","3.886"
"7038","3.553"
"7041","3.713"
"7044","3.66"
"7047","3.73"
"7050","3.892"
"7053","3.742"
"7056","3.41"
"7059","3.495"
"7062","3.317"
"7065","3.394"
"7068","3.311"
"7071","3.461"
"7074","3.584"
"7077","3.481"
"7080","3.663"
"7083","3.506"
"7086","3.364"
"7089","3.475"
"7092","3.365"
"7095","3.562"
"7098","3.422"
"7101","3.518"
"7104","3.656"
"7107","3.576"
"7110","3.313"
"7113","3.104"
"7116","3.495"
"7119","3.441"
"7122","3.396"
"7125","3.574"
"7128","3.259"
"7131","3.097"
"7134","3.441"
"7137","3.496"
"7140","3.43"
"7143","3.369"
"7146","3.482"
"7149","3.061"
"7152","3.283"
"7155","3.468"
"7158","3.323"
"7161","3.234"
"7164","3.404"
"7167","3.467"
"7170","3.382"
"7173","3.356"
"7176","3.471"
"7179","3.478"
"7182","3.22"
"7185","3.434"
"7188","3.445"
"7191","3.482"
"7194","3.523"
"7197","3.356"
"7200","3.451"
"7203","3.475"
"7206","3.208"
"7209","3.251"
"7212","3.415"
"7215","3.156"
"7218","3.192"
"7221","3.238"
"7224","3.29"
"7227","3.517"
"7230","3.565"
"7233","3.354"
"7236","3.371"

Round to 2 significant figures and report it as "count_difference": -10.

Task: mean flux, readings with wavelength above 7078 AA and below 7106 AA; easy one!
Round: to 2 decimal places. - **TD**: 3.50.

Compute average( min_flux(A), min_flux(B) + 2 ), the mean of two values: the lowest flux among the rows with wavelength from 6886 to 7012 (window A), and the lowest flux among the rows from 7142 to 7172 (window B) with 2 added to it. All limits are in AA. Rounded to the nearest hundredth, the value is 4.07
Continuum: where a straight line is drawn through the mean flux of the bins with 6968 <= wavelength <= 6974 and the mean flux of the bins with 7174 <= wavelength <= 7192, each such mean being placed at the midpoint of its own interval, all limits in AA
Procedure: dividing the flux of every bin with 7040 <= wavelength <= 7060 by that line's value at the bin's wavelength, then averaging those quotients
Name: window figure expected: 0.98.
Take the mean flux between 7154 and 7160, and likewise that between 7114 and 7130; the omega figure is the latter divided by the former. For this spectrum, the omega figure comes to 1.01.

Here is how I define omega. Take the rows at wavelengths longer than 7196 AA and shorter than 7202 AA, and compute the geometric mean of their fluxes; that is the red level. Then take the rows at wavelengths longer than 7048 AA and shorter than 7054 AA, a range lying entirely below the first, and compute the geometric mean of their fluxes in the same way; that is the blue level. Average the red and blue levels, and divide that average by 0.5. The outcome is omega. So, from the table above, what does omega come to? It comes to 7.2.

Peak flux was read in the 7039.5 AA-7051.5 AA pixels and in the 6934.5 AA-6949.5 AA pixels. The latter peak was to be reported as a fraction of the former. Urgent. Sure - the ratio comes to 0.98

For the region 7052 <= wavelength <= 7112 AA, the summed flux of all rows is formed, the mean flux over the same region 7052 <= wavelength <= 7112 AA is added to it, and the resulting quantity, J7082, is 73.1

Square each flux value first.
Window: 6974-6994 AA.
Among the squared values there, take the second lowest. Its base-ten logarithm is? 1.11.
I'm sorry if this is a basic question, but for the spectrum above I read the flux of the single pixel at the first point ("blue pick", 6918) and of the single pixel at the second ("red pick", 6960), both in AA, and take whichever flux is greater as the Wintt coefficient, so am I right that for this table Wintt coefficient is 3.63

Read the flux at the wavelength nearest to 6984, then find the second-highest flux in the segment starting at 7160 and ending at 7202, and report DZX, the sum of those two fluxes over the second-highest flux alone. 2.06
